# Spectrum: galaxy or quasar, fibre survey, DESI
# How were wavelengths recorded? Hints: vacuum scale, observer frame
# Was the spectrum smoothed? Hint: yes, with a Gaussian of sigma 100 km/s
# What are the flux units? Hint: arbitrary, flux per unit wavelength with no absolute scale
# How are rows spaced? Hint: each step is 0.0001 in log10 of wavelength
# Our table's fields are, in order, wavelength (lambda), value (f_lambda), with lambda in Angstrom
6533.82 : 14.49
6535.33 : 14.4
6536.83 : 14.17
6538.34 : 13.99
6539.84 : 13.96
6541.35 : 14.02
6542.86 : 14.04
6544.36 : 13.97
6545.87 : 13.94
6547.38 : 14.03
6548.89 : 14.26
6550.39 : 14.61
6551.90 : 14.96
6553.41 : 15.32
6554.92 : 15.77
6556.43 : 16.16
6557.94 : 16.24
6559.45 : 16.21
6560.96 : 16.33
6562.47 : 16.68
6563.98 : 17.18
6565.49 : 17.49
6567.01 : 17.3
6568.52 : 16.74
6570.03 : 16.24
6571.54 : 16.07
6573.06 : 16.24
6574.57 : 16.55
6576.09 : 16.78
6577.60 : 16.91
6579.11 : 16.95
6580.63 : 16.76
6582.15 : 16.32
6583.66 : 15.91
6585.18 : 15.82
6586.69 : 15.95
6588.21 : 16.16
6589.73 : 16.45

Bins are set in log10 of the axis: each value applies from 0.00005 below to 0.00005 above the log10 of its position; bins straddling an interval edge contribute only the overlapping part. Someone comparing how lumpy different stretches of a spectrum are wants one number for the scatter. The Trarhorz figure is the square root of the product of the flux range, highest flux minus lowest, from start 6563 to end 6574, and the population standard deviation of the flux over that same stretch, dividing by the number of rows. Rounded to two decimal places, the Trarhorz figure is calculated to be 0.87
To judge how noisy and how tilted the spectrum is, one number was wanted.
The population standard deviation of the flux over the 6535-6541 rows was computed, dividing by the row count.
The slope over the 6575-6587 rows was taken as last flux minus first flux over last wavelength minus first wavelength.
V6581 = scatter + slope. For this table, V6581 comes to 0.1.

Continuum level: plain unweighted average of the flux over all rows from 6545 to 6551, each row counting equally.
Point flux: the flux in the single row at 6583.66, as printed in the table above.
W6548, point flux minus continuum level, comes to 1.7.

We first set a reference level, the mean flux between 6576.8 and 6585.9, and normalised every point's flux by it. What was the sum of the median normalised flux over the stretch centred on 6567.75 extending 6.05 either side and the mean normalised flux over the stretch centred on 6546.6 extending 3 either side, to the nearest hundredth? 1.87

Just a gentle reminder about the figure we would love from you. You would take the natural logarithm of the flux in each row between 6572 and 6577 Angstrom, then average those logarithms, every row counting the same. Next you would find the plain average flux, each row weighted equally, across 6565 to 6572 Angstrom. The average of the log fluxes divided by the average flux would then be 0.17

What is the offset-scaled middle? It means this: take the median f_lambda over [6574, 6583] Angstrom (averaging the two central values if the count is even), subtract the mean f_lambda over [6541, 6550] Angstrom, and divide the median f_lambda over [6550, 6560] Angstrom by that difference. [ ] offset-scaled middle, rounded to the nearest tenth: 5.8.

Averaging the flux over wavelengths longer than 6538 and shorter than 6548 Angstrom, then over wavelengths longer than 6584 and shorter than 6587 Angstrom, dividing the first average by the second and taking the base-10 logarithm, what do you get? -0.055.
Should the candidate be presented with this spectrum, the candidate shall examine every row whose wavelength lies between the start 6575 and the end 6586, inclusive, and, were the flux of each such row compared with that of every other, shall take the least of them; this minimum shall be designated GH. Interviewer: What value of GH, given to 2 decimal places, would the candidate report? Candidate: 15.82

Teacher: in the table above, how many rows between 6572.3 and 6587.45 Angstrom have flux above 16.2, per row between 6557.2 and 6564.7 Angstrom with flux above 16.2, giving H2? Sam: 1.40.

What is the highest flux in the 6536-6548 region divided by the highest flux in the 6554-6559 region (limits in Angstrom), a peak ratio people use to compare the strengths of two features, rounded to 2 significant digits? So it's 0.87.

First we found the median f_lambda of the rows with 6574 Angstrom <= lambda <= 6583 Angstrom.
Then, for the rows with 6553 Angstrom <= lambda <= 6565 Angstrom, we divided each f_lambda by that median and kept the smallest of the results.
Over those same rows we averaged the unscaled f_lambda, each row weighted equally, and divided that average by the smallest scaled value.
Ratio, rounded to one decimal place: 17.8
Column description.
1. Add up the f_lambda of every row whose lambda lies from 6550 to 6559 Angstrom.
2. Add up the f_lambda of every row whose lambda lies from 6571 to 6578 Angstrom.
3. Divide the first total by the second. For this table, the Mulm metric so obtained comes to 1.13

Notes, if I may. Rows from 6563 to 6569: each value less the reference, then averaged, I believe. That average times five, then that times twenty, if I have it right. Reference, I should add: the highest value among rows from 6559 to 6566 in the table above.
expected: -31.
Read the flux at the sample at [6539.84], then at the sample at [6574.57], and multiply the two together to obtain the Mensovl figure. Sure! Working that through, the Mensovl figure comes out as 231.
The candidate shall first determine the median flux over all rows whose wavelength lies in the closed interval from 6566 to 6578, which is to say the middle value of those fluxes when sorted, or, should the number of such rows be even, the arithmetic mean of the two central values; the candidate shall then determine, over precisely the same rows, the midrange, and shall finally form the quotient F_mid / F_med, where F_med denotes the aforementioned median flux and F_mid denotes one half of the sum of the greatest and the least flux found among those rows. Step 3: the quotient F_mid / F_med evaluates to 1.002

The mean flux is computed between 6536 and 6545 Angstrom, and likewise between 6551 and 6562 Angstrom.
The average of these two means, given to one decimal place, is 14.9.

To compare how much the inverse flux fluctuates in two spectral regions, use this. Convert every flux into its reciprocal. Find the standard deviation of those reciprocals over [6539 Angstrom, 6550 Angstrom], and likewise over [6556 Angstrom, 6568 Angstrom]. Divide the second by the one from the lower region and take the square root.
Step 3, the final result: 1.9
